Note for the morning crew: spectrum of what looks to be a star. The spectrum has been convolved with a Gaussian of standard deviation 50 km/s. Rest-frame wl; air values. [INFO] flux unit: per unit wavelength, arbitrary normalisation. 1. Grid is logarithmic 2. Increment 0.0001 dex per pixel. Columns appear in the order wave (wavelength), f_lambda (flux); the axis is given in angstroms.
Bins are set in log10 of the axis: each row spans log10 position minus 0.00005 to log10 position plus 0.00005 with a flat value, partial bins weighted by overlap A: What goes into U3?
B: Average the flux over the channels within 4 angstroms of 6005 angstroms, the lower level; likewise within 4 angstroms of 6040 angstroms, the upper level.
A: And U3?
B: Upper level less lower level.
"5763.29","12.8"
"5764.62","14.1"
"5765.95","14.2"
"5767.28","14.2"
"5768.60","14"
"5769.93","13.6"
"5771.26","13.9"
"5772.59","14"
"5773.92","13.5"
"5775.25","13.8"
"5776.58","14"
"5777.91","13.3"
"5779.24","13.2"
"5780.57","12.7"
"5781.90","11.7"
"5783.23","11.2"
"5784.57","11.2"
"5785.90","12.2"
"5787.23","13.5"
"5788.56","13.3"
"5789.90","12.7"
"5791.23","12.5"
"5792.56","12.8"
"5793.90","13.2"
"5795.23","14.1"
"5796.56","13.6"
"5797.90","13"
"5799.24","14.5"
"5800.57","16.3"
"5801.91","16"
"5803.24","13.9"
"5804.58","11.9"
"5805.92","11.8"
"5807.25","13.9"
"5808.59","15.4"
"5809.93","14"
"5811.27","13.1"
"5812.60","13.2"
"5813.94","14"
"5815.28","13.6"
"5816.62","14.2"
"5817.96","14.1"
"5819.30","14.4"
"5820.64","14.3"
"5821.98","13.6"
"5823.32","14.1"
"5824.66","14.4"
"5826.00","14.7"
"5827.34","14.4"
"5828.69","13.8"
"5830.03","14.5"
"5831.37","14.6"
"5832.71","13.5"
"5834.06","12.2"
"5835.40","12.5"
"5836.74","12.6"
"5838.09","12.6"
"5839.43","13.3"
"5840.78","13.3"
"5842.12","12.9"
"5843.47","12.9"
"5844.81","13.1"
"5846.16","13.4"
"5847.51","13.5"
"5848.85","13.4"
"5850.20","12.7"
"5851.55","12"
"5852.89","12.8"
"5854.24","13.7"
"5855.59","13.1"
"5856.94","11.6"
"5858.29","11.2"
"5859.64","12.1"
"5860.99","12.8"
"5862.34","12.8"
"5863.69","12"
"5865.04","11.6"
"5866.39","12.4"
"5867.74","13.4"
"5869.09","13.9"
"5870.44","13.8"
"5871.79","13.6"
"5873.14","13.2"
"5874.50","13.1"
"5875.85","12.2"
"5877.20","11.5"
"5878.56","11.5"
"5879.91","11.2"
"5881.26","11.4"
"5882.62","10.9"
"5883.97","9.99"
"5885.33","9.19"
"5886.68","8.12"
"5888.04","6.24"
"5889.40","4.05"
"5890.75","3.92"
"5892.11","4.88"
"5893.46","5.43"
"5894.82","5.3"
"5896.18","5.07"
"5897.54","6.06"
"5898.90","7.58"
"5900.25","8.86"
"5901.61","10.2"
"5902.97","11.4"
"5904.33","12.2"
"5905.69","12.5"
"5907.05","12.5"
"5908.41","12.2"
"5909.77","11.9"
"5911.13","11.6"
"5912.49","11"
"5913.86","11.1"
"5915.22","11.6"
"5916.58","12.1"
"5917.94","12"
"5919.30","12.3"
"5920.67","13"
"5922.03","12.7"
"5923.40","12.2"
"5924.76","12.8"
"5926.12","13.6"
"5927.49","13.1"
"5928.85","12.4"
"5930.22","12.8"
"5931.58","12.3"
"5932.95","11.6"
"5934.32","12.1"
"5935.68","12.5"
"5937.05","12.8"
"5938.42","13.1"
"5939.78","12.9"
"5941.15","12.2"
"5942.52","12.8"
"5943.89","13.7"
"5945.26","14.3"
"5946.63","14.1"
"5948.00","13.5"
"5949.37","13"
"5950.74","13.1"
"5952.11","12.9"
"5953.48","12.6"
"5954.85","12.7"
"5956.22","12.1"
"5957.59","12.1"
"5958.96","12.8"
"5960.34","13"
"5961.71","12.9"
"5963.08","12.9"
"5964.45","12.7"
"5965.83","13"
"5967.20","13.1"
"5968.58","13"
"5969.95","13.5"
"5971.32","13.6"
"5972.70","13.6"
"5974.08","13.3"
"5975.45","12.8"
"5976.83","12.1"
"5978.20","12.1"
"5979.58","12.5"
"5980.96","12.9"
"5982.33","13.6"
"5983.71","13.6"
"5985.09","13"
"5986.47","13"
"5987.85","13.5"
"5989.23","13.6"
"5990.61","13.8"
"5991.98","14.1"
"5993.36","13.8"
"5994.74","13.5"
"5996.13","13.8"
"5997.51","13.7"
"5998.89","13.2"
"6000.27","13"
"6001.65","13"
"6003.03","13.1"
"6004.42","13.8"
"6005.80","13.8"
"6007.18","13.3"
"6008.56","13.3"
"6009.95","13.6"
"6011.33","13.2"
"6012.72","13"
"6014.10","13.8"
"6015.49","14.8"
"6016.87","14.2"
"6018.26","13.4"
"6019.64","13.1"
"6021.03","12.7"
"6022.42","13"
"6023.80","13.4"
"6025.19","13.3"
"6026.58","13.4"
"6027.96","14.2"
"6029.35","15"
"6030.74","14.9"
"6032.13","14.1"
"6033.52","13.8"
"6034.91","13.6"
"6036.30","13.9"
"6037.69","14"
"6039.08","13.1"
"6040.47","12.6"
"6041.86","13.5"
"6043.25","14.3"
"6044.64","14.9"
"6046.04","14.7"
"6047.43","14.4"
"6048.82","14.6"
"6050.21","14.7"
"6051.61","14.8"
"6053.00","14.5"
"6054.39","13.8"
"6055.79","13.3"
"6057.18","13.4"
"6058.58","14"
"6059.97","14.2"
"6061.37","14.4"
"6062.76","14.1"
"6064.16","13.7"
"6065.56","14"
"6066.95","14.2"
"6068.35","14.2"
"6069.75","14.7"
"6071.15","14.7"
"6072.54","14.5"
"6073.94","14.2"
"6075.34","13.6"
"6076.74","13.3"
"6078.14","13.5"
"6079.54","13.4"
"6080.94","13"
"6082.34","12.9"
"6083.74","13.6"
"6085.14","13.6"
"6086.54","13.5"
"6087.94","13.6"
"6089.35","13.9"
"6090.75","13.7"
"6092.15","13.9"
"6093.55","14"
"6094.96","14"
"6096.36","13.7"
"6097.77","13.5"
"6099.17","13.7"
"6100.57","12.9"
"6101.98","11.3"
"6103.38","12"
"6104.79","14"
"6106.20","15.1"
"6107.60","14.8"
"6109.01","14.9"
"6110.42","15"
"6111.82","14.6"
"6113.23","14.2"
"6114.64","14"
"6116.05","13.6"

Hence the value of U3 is 0.2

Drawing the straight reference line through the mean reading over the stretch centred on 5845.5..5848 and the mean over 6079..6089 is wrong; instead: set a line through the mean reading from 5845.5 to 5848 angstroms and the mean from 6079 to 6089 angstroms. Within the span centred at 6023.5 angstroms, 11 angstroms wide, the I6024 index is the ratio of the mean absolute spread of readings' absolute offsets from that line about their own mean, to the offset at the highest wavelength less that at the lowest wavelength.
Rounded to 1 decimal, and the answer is 0.3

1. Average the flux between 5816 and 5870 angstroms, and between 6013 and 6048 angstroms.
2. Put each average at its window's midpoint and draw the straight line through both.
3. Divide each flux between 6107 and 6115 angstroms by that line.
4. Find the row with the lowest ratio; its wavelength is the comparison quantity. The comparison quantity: 6114.64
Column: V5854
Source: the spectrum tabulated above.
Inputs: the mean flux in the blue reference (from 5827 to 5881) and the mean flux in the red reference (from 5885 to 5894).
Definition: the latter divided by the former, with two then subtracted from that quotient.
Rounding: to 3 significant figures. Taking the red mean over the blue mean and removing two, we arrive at -1.54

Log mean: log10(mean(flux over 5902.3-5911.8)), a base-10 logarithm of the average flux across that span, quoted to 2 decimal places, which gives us 1.08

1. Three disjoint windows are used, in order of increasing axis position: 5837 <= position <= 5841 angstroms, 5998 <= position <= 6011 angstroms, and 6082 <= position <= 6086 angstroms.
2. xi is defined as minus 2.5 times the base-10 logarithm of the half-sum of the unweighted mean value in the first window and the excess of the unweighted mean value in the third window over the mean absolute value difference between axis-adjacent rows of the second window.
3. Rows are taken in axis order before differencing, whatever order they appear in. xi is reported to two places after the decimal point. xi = -2.79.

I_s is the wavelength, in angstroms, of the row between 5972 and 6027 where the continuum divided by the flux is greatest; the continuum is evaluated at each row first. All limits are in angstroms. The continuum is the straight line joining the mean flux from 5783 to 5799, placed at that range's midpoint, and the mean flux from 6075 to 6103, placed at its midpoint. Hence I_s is 5978.20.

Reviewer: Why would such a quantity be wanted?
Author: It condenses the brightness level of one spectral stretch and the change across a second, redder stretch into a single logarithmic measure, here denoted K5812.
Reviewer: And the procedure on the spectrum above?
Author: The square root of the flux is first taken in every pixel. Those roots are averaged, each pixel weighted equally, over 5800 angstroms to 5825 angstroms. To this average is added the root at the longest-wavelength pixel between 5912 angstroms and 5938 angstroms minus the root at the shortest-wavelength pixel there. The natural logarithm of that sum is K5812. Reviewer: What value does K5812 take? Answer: 1.39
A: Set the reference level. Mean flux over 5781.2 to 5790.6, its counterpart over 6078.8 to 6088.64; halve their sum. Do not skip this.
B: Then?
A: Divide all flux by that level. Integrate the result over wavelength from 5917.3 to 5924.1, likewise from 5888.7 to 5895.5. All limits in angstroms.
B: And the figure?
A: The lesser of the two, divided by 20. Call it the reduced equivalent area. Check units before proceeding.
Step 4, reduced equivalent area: 0.125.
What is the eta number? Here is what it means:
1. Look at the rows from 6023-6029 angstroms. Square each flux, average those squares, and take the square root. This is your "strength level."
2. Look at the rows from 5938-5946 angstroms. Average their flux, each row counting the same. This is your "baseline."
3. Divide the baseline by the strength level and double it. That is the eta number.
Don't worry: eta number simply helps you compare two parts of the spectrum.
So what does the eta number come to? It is 1.94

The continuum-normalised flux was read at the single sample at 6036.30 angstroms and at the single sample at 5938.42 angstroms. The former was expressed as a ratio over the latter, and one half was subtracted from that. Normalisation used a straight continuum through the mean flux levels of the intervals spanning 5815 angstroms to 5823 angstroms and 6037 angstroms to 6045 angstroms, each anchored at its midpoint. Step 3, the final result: 0.57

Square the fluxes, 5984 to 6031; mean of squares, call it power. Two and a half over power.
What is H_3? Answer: 0.0136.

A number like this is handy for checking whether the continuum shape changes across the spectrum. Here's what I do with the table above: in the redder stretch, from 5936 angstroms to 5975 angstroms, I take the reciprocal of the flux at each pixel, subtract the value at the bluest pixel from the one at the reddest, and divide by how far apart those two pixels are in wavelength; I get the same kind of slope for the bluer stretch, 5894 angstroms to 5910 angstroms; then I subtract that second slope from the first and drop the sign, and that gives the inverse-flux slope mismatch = 0.0069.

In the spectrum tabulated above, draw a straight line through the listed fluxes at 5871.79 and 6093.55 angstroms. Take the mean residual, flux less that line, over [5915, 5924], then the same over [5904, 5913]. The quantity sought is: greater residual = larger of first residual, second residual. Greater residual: -1.4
